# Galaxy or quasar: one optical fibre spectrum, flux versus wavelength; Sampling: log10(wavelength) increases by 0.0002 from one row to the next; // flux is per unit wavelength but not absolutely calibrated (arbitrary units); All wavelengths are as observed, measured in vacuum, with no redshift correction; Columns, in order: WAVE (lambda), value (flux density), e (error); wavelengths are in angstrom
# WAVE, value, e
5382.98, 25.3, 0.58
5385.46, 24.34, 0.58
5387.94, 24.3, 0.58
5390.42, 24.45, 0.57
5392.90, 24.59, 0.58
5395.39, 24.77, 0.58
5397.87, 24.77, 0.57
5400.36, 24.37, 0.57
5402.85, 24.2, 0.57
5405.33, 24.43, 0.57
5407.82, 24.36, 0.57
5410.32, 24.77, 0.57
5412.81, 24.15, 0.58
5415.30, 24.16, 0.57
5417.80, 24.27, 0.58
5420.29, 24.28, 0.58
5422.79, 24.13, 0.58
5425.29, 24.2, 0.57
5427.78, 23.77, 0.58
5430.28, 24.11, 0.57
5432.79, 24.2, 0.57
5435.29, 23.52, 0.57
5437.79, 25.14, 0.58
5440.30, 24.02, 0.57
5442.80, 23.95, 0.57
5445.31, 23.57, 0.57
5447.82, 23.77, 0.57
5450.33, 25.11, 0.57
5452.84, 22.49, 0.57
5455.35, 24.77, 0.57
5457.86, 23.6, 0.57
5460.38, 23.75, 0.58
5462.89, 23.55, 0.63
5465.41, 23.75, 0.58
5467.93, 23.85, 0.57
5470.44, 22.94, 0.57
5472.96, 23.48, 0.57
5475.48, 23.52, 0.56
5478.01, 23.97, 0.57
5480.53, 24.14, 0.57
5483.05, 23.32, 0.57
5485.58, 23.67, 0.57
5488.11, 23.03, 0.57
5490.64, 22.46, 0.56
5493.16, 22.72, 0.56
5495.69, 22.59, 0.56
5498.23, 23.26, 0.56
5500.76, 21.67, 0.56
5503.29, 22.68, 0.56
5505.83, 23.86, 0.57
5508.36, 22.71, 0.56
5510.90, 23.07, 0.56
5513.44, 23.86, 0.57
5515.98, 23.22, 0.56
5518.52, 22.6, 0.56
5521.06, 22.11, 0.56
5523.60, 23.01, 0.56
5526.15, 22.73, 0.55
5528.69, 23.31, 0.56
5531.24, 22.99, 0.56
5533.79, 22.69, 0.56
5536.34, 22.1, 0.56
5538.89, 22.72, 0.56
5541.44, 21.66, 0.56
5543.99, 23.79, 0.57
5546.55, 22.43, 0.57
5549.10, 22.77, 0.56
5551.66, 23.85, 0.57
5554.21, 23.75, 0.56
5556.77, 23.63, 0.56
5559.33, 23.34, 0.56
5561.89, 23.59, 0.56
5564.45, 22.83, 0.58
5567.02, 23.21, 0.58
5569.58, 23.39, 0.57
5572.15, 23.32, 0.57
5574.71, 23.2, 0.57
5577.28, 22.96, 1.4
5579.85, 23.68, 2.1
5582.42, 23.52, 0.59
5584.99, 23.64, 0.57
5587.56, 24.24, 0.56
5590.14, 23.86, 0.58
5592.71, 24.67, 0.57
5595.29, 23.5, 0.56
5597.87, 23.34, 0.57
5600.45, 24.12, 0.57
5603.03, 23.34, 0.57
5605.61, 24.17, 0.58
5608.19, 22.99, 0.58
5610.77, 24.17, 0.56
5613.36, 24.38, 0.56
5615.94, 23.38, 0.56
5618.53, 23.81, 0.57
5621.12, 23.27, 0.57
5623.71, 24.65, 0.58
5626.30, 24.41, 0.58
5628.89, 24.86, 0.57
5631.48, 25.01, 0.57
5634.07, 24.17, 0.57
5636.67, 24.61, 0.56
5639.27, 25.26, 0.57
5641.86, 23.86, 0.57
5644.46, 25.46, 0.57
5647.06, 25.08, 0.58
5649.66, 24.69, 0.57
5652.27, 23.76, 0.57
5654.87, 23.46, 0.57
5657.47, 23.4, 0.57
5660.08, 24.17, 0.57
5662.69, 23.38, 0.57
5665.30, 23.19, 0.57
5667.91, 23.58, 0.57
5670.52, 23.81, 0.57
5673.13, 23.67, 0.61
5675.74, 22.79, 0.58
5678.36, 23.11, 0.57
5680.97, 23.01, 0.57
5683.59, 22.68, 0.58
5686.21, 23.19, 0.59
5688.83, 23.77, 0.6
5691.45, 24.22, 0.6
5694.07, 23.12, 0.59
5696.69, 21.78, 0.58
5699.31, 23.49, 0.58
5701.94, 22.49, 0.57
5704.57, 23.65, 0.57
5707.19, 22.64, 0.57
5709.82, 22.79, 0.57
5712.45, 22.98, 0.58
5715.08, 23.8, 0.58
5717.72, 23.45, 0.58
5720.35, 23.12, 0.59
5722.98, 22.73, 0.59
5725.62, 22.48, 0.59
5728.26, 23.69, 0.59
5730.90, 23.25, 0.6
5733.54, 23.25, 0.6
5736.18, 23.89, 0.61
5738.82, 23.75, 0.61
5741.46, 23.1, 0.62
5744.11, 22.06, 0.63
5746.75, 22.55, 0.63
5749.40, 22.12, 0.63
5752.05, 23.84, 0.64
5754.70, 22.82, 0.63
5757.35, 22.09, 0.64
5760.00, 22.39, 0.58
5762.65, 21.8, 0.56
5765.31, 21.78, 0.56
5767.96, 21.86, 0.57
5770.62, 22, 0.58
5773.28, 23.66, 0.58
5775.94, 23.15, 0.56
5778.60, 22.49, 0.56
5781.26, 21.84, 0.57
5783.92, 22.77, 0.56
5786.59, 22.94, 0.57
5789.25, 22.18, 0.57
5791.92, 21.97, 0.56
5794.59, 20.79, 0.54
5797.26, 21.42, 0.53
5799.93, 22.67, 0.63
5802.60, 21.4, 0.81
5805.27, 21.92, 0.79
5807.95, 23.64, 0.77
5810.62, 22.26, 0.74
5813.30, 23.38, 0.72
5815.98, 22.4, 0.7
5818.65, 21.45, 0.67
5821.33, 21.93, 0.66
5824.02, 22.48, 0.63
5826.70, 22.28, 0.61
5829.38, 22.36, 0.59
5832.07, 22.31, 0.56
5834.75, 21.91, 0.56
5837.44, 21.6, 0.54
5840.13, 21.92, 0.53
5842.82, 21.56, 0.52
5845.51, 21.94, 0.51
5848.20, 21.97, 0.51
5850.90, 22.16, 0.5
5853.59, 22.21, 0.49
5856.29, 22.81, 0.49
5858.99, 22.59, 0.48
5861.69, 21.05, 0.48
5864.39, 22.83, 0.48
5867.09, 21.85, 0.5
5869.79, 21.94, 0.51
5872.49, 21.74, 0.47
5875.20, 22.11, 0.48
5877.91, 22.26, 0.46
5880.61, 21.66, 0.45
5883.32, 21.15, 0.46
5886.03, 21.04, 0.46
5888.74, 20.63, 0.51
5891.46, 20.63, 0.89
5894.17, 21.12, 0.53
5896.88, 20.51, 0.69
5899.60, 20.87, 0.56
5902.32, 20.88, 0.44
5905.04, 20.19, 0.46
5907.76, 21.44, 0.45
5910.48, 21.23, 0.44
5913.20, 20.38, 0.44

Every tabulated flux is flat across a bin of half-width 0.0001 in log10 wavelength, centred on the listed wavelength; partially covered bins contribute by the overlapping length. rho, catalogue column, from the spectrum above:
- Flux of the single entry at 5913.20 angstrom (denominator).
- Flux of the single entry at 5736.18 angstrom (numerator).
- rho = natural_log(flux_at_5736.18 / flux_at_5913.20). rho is 0.16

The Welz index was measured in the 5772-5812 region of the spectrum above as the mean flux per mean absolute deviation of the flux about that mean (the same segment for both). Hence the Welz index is 34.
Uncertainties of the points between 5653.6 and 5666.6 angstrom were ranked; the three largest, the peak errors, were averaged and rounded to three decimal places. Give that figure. 0.570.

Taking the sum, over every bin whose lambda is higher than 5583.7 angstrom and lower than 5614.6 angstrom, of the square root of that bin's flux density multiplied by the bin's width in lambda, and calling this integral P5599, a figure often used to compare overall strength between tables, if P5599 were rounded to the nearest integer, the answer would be 151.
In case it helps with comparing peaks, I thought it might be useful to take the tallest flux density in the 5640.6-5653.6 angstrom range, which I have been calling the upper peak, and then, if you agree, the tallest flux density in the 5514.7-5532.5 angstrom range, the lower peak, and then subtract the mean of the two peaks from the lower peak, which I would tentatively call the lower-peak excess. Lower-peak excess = -1.1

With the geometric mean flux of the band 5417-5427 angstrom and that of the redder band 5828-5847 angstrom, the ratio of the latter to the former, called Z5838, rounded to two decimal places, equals 0.91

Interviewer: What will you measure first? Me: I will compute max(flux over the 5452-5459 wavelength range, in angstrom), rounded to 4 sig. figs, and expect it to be 24.77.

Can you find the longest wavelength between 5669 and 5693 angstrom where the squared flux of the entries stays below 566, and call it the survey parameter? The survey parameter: 5688.83 angstrom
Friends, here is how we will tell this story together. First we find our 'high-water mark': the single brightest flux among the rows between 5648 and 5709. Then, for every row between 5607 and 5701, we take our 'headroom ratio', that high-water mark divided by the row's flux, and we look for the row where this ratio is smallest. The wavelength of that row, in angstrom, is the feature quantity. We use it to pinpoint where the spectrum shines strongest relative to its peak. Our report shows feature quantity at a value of 5644.46 angstrom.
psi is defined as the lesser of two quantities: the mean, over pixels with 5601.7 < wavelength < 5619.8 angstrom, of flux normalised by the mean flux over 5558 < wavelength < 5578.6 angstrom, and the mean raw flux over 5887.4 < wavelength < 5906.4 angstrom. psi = 1.02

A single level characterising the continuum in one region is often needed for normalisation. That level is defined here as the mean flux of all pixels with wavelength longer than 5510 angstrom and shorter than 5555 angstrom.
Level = 22.9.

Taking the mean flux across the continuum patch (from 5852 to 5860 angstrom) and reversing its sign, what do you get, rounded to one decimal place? -22.5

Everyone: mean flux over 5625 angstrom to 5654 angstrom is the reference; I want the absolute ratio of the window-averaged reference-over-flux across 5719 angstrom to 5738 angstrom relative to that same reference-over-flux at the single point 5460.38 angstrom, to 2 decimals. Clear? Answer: 1.02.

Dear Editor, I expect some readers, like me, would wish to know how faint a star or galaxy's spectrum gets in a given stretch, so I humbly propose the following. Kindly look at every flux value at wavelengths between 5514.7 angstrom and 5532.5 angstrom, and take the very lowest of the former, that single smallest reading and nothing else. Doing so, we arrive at 22.11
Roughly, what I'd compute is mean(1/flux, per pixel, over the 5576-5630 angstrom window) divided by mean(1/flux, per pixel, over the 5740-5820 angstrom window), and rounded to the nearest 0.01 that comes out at 0.94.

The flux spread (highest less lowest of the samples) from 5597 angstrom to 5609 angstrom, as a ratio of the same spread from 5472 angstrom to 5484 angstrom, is 1.44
